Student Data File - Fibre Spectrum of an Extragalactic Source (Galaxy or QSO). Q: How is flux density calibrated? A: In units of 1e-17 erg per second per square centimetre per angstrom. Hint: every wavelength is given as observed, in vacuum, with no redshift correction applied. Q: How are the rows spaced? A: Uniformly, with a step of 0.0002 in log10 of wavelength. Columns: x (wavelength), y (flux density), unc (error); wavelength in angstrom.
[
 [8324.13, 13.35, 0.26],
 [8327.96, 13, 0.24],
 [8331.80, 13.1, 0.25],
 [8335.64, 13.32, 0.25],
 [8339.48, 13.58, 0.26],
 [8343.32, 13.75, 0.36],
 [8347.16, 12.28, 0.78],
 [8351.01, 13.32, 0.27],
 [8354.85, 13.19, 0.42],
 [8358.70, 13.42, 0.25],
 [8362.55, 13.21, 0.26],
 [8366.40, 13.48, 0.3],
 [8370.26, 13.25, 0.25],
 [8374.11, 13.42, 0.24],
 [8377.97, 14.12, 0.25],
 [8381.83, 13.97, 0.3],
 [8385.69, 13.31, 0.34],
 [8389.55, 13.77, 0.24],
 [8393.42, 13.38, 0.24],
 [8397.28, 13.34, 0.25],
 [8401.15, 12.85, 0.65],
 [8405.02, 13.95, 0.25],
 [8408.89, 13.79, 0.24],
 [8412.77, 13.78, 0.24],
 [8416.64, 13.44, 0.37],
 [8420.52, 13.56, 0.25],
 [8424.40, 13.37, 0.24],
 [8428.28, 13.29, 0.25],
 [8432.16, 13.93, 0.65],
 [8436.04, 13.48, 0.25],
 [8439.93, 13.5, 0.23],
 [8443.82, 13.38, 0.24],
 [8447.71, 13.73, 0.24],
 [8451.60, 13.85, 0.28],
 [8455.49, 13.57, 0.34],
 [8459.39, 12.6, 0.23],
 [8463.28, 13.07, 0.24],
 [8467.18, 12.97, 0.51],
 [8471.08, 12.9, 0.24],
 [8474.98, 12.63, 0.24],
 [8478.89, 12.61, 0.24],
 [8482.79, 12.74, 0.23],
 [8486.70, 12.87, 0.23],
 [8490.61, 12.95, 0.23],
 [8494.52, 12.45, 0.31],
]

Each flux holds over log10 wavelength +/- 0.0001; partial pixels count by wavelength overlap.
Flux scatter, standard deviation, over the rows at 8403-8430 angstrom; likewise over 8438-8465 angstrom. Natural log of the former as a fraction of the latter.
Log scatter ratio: -0.5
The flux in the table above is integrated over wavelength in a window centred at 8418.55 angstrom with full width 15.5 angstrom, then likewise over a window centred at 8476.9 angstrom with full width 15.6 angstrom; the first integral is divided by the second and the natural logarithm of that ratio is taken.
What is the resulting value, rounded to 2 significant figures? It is 0.055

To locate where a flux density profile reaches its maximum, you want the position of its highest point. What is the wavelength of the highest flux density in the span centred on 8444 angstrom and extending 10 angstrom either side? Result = 8451.60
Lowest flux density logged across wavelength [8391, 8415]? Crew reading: 12.85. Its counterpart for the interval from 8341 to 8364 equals 12.28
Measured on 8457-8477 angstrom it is 12.6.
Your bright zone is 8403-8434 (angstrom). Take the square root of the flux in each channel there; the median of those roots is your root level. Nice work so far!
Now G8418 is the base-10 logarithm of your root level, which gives 0.568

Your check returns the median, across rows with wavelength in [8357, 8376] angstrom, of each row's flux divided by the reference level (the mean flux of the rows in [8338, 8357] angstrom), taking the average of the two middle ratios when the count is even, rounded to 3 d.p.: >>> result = 1.015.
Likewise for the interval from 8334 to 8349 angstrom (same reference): 1.017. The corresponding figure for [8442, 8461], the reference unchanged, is 1.026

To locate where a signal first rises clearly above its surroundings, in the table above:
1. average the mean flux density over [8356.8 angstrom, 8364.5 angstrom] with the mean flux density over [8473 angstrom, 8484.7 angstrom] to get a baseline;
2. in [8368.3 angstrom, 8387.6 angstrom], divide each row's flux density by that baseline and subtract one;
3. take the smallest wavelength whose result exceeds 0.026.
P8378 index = 8374.11 angstrom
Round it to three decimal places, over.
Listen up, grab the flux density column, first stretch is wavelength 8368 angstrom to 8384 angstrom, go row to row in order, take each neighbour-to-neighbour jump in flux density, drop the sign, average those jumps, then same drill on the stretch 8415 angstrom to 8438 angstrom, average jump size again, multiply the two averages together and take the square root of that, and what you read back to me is 0.317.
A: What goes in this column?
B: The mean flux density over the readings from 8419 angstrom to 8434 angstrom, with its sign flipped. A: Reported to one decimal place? -13.5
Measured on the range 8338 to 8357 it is -13.2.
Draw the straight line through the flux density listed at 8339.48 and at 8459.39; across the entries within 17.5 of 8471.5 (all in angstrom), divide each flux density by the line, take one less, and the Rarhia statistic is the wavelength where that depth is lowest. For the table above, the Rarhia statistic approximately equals 8459.39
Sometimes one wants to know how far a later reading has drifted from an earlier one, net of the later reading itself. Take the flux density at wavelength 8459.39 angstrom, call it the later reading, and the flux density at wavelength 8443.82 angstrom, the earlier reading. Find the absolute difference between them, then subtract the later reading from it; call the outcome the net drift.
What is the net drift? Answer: -11.8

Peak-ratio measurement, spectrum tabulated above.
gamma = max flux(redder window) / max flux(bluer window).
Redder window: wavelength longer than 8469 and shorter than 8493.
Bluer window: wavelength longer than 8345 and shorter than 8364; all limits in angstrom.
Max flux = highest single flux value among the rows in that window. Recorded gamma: 0.96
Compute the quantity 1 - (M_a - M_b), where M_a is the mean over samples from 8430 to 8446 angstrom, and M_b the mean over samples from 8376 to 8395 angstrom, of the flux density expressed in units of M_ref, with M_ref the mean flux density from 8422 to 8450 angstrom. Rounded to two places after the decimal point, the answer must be 1.01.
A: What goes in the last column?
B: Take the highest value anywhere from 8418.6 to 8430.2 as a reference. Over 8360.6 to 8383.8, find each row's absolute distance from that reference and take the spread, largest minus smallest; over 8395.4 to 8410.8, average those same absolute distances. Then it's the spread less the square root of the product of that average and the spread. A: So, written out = 0.05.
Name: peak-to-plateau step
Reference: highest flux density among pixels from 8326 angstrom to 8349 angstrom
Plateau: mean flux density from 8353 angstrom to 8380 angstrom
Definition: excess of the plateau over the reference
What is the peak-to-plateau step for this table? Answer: -0.31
